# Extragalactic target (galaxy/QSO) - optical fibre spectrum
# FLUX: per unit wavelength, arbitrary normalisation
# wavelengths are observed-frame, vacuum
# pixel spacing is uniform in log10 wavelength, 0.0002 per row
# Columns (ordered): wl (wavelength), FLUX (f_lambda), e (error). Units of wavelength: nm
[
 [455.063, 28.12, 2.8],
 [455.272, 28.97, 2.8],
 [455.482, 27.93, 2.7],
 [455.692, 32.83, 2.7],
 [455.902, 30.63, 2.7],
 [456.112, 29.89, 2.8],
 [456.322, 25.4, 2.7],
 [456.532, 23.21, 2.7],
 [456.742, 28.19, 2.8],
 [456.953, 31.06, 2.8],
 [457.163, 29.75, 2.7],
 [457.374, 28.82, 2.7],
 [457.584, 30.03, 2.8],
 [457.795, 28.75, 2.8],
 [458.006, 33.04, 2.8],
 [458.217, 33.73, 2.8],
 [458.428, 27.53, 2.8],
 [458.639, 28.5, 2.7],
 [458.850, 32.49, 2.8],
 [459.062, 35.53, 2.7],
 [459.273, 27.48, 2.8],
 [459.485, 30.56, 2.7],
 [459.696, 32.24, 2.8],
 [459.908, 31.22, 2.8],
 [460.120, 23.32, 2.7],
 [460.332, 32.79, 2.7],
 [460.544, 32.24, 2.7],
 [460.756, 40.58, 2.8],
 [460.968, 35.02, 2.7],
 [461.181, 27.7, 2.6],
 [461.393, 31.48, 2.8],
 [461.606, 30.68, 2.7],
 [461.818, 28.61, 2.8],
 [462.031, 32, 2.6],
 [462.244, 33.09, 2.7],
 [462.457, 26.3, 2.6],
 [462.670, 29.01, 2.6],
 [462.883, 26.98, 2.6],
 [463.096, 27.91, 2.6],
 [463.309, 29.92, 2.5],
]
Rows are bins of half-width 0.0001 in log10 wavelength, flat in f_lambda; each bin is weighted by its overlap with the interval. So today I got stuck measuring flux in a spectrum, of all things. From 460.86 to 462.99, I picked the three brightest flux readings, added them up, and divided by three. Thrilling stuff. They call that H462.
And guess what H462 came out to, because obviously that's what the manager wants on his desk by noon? 33.4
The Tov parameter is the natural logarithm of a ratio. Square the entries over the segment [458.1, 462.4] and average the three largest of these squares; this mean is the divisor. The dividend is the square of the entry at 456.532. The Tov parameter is -0.94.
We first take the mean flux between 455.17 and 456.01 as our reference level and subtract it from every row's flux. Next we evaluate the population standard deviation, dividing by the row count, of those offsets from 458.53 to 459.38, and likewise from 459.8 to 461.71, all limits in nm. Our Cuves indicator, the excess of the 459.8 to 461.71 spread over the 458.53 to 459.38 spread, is 1.2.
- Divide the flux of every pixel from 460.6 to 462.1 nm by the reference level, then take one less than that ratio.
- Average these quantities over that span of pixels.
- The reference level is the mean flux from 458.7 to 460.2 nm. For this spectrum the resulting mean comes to 0.06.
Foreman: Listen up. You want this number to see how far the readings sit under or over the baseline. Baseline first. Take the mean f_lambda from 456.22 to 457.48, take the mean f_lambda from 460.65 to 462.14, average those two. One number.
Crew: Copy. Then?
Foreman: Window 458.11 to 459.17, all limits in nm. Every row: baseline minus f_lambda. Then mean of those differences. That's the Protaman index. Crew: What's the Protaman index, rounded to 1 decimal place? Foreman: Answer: -1.5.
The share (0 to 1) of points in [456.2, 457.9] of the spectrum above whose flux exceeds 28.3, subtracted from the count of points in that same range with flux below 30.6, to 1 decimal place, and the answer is 6.4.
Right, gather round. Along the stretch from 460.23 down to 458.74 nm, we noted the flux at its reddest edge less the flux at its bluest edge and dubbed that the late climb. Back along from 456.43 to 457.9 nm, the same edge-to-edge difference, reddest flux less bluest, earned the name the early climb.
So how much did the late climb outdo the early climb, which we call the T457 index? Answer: -15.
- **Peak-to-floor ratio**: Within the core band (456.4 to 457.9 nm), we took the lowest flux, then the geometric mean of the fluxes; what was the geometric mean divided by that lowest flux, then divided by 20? 0.061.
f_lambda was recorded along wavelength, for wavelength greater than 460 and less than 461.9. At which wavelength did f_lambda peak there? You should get 460.756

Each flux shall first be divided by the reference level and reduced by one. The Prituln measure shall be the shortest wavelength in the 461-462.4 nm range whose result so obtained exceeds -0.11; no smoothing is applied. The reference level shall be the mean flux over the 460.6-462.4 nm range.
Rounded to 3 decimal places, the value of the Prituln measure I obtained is 461.393 nm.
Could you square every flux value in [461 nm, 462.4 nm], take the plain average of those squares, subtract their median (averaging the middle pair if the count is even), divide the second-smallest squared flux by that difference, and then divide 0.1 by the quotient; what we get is -0.003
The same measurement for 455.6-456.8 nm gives -0.005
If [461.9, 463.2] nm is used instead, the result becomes 0.007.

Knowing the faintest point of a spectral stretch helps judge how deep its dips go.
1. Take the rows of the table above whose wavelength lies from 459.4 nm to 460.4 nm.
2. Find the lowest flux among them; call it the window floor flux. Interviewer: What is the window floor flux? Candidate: 23.32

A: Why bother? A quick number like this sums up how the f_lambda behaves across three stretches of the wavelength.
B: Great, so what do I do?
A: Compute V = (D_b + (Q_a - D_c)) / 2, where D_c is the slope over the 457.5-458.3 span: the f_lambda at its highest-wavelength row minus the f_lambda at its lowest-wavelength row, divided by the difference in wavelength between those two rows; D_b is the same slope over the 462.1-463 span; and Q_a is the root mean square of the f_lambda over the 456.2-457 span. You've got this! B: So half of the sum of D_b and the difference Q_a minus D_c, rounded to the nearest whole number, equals 6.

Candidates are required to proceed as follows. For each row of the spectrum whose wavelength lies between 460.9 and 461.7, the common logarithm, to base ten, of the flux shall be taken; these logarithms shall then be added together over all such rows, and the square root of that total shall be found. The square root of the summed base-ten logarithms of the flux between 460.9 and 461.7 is 2.44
